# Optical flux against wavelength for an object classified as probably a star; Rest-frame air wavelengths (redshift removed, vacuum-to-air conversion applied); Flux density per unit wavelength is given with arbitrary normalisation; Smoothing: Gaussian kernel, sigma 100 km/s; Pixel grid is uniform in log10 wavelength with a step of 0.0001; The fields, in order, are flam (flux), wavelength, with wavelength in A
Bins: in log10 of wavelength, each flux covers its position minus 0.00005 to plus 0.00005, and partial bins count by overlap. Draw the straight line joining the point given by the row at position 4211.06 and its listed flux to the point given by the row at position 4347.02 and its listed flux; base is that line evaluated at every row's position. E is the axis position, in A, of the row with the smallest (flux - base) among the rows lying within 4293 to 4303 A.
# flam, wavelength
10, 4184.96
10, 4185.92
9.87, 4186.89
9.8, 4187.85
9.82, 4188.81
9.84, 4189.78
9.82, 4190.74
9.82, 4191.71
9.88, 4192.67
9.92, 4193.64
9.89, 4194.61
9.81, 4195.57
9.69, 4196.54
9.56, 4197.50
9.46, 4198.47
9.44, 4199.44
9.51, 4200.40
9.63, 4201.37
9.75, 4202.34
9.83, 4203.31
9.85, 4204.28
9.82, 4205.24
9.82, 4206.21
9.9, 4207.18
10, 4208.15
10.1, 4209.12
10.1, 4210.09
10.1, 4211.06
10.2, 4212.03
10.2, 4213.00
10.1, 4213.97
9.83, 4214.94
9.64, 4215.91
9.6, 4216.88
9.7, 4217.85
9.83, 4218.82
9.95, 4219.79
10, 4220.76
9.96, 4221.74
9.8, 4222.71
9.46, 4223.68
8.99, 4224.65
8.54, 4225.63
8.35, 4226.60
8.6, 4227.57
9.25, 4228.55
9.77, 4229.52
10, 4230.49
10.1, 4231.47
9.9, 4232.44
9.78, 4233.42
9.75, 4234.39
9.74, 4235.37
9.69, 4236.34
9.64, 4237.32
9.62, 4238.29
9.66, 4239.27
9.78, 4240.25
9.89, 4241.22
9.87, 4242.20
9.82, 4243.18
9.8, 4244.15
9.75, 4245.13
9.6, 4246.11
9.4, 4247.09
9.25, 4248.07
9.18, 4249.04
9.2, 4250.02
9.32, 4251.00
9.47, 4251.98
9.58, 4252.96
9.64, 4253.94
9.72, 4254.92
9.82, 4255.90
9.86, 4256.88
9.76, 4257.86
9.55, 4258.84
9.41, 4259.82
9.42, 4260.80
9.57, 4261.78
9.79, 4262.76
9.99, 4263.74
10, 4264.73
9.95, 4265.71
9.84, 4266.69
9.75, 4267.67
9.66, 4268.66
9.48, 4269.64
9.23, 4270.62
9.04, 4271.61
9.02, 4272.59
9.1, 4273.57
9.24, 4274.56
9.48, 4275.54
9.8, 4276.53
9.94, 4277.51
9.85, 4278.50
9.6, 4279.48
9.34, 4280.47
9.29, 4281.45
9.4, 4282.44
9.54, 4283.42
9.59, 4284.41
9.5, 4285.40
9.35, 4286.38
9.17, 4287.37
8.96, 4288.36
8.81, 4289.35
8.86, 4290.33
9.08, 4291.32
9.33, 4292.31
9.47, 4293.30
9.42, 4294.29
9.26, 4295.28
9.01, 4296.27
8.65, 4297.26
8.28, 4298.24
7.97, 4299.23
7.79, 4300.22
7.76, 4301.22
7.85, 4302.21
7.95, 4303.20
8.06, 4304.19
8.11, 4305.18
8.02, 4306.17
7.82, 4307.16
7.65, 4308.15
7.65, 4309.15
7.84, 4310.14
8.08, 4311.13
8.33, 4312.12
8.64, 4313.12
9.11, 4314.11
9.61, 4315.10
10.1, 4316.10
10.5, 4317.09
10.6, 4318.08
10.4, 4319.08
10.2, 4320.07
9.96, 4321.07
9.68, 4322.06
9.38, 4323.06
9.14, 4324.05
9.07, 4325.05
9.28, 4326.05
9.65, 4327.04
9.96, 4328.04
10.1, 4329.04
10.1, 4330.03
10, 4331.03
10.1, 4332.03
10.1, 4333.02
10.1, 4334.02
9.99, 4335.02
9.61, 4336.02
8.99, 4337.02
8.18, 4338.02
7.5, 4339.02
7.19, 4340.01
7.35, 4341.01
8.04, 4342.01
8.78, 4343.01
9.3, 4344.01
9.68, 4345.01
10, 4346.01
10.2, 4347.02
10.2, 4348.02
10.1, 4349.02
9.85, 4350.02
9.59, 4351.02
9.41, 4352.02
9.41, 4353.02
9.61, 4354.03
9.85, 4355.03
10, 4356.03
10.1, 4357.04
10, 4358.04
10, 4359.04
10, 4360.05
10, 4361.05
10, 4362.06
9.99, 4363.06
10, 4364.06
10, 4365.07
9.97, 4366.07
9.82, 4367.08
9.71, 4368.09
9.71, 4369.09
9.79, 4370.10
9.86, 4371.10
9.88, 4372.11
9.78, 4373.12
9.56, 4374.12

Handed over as 4301.22 A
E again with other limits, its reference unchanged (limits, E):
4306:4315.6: 4309.15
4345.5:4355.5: 4353.02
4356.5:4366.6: 4366.07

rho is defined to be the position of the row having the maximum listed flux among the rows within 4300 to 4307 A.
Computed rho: 4305.18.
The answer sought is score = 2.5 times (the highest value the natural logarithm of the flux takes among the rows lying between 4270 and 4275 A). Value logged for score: 5.56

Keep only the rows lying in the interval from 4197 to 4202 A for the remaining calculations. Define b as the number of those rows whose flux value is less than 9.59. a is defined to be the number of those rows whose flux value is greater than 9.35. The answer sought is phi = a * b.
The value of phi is 20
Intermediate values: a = 5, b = 4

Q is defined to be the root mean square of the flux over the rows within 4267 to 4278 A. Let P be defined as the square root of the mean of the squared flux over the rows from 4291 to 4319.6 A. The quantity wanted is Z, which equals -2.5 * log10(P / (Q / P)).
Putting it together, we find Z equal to -2.27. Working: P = 8.7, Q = 9.44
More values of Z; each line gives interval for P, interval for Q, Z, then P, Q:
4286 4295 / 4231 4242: -2.33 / 9.2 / 9.78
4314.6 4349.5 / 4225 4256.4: -2.45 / 9.6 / 9.55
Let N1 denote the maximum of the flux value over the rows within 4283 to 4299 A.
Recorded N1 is 9.59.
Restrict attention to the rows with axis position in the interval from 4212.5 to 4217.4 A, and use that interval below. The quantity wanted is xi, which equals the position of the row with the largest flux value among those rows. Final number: 4213.00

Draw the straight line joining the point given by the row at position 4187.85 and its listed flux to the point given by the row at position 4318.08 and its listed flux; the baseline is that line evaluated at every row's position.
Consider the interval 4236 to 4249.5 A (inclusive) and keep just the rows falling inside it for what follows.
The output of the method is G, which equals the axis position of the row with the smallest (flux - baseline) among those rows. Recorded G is 4249.04 A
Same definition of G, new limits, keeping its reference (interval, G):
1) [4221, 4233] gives 4226.60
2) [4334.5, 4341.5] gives 4340.01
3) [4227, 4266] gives 4227.57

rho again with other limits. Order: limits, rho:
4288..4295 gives 4293.30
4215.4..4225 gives 4220.76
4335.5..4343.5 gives 4336.02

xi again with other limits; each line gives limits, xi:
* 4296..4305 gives 4296.27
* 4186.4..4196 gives 4193.64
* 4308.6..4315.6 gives 4315.10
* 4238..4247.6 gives 4241.22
